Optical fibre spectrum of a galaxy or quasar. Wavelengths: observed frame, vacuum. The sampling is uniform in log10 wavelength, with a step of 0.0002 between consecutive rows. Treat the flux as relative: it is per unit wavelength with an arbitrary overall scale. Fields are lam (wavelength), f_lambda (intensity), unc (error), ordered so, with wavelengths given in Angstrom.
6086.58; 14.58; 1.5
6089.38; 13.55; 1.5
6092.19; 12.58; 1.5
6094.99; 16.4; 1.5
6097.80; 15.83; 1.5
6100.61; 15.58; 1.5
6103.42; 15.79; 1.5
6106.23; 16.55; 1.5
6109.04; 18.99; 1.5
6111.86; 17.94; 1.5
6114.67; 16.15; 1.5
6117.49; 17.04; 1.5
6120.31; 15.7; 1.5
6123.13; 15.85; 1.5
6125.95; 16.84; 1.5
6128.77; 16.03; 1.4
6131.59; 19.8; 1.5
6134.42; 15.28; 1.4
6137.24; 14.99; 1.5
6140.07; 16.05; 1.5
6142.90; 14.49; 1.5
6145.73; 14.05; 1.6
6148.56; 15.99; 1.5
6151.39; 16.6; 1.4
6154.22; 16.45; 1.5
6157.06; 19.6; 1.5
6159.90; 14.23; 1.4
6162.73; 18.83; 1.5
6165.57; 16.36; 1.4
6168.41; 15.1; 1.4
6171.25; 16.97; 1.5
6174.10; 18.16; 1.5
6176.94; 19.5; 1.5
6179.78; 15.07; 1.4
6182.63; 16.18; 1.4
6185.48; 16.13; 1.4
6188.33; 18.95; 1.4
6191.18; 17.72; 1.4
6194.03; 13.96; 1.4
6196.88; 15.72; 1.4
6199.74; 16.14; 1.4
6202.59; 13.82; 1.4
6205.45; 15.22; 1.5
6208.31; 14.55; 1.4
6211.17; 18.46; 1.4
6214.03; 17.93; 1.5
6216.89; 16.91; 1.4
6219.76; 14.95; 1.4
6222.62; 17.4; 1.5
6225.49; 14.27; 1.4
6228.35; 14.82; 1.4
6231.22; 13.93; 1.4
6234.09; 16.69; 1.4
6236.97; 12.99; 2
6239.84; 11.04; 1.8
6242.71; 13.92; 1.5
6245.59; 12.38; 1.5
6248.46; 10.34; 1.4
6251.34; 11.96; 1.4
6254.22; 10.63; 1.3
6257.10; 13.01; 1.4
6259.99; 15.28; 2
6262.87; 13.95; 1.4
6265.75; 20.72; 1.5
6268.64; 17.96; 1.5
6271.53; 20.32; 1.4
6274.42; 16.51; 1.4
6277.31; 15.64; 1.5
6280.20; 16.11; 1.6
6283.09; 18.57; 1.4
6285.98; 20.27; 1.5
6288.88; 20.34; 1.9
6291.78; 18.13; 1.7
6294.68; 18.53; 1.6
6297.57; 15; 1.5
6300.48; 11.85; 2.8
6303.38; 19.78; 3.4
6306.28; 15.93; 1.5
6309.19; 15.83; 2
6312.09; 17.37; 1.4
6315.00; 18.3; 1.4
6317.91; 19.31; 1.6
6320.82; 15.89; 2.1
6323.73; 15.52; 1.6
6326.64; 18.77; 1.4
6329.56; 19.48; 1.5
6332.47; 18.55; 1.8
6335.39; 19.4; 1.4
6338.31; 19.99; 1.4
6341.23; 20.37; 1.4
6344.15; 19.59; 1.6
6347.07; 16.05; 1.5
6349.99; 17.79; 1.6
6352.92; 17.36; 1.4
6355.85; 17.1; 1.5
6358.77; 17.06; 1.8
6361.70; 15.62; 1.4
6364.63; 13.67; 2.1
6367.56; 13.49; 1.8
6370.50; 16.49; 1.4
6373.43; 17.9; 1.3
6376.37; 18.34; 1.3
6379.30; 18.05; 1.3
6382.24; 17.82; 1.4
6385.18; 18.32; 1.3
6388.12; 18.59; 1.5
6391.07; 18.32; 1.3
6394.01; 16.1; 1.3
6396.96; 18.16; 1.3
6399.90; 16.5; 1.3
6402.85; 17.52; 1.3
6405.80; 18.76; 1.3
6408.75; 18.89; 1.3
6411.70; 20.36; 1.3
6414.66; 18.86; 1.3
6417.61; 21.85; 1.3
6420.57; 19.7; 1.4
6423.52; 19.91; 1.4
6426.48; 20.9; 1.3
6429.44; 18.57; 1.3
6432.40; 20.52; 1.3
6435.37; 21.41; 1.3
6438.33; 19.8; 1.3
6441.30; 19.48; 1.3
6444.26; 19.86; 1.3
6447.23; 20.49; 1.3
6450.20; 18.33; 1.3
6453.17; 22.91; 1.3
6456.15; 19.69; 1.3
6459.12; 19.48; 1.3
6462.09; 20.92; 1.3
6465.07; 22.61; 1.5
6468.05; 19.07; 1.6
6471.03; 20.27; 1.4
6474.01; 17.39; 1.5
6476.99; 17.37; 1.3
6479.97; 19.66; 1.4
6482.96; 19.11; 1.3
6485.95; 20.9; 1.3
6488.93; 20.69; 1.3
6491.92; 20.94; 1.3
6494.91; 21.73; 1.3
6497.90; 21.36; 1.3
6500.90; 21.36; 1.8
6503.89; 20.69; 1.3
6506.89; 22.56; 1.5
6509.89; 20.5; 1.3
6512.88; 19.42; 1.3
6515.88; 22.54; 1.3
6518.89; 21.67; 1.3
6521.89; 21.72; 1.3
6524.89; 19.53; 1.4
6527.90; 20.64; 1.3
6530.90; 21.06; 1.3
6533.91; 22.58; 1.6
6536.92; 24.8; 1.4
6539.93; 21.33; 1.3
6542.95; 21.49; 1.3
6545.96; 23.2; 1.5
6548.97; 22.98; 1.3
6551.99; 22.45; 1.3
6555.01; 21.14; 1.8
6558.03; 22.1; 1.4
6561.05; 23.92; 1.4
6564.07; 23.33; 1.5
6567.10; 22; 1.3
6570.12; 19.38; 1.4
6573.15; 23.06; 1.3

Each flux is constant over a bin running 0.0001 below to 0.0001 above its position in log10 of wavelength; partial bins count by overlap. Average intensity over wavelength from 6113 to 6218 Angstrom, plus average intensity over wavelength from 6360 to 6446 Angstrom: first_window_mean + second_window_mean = 34.8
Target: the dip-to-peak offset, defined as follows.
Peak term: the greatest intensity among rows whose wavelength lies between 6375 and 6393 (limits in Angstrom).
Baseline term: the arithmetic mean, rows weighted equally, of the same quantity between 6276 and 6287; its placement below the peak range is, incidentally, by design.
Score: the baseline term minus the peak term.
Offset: -1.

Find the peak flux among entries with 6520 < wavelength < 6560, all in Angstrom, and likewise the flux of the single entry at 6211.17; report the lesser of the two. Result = 18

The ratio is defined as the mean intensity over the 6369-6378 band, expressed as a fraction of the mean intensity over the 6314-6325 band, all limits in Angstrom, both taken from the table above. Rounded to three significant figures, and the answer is 1.02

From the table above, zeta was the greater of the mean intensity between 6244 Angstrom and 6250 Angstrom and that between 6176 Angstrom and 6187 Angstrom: 17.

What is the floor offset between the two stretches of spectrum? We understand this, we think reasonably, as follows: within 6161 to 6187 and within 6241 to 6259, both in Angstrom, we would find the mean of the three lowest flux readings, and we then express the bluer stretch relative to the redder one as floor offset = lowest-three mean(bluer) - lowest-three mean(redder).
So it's 4.5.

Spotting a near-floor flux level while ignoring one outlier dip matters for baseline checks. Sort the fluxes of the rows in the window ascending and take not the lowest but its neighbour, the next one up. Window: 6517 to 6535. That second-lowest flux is 20.64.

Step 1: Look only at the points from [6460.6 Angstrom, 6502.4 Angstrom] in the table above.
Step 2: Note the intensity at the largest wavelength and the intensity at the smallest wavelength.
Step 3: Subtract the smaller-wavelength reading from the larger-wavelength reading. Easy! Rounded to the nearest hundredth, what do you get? 0.44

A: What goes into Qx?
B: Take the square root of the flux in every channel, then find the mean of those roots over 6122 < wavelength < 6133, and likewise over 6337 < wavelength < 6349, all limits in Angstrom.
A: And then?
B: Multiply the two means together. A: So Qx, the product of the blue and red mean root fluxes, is 18.0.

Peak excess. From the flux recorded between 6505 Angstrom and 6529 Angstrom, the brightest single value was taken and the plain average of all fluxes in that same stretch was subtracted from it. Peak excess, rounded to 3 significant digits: 1.49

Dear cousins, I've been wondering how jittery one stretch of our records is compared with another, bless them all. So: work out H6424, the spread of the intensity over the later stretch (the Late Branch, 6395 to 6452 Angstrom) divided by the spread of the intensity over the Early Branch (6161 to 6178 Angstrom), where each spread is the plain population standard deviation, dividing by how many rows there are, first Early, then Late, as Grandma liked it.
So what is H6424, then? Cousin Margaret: 0.87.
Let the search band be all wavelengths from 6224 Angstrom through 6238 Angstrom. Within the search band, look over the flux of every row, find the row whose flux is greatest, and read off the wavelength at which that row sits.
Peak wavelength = 6234.09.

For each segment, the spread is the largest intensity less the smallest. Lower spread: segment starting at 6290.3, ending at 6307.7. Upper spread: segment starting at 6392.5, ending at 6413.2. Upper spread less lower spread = -3.7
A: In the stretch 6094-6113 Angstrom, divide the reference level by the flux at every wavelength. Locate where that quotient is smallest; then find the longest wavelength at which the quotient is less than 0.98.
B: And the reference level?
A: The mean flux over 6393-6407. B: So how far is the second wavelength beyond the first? 2.8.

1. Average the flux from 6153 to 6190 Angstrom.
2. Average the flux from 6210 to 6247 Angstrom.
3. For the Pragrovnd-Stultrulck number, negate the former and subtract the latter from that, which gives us -32.1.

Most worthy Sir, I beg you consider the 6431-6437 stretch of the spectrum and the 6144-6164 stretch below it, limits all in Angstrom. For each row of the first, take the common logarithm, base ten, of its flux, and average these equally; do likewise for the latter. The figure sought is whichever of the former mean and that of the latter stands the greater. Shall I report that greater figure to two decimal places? 1.32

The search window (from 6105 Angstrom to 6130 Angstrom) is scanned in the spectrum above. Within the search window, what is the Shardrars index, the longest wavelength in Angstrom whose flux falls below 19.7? 6128.77 Angstrom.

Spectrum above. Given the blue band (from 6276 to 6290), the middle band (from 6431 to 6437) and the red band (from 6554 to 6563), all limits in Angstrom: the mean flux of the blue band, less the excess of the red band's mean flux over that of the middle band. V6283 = 17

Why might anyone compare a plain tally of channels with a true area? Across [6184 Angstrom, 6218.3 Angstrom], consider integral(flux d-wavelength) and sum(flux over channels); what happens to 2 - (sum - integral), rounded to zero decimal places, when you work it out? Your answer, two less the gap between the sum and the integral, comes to 365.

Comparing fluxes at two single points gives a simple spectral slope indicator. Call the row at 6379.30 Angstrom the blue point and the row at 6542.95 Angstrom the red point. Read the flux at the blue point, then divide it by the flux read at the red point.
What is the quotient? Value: 0.84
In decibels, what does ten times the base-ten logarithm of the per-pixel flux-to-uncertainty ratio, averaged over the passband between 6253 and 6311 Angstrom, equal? 10.1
